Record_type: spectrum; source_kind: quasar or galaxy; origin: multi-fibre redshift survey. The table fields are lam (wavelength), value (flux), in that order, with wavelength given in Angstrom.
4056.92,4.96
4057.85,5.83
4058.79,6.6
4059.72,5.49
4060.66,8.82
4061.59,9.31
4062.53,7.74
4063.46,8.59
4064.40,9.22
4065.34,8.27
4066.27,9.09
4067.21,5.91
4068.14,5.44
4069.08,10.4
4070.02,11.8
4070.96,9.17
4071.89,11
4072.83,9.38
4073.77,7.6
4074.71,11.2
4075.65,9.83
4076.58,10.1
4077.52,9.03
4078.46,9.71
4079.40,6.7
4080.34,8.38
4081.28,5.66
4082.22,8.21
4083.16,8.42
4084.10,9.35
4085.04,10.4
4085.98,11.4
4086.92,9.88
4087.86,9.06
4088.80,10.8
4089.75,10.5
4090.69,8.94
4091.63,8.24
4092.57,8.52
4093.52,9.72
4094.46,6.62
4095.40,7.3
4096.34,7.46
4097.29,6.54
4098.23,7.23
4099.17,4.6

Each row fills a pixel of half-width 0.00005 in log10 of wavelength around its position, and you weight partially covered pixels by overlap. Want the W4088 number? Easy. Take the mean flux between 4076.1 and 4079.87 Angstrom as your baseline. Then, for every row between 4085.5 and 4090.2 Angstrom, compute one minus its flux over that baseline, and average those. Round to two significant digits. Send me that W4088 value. -0.16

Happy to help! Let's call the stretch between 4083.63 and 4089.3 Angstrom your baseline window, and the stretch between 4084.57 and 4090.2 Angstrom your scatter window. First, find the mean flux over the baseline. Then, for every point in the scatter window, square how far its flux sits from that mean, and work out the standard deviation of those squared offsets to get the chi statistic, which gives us 0.6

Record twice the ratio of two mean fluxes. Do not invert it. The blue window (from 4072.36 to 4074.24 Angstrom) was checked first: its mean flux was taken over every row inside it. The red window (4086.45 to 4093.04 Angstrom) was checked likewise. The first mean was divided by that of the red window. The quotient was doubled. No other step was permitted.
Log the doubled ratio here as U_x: 1.80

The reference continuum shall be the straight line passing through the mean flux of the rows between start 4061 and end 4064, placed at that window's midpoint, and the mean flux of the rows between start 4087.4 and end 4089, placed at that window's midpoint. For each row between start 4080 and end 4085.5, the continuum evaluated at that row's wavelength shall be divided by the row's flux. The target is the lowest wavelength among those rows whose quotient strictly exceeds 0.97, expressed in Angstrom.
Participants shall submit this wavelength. 4080.34 Angstrom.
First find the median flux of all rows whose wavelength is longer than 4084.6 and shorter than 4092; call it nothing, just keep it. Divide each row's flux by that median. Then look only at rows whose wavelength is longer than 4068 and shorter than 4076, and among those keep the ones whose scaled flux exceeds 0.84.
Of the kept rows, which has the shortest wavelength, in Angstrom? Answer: 4069.08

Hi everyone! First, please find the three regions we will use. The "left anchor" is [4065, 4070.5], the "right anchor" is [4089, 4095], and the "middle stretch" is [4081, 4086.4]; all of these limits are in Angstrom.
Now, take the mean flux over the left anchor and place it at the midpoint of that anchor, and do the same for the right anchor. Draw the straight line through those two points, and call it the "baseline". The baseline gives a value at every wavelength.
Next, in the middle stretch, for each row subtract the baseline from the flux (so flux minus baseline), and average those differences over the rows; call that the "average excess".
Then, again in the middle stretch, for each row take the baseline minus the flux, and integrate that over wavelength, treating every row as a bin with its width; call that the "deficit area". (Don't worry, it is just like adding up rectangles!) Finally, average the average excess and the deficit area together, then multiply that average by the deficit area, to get 1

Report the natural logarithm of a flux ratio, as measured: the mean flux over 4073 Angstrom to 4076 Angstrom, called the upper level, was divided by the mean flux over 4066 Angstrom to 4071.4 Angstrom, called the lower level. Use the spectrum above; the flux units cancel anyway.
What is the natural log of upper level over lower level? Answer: 0.10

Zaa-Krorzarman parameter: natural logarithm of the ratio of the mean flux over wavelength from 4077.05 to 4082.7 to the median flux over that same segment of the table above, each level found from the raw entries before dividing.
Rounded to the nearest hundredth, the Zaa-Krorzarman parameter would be -0.04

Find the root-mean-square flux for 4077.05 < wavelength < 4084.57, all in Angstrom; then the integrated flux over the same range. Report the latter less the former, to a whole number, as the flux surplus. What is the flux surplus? 53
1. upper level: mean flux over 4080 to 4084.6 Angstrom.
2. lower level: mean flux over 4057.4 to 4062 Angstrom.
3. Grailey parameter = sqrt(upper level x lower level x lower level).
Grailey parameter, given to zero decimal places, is 20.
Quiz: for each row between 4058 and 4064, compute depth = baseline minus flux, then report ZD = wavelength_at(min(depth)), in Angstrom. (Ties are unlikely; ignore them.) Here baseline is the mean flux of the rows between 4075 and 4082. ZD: 4061.59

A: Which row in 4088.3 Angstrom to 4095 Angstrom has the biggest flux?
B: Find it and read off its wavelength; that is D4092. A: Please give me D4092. 4088.80 Angstrom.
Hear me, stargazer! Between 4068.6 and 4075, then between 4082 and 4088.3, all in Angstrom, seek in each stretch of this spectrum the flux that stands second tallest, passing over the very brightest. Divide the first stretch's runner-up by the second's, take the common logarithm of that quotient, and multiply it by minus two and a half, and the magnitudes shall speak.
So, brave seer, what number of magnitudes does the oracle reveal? -0.08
